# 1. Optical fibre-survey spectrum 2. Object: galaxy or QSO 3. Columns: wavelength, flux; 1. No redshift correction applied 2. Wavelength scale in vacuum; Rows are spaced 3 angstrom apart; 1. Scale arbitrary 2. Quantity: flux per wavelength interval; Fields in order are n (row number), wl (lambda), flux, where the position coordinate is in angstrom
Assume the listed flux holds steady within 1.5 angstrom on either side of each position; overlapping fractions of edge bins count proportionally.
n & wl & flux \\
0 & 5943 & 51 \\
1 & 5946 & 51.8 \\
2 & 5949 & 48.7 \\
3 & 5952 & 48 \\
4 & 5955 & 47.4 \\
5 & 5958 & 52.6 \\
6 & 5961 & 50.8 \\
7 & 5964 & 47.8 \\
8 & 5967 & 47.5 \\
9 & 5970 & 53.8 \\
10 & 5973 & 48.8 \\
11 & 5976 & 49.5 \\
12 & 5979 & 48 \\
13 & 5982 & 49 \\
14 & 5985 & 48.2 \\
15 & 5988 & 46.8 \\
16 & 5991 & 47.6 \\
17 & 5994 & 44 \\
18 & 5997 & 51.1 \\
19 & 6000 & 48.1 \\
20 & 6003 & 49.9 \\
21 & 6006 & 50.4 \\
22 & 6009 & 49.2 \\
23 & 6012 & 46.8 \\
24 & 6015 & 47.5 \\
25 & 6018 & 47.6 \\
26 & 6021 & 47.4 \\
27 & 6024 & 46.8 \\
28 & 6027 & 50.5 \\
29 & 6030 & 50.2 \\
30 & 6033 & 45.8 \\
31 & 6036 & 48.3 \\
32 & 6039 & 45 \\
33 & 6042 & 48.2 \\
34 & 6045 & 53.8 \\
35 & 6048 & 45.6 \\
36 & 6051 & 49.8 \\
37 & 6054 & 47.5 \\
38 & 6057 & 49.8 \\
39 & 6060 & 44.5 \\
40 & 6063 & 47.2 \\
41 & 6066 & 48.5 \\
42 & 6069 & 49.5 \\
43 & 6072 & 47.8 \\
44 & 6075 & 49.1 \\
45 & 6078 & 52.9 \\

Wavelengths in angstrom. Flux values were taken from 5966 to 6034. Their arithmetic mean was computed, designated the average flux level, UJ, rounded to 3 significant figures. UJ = 48.5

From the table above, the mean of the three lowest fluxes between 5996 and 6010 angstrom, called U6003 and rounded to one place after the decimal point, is 49.1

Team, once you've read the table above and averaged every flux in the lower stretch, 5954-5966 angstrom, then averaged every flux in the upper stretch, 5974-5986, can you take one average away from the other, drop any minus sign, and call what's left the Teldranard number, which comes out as 1.0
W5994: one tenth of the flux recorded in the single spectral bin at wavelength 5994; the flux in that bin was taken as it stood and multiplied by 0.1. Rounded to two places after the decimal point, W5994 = 4.40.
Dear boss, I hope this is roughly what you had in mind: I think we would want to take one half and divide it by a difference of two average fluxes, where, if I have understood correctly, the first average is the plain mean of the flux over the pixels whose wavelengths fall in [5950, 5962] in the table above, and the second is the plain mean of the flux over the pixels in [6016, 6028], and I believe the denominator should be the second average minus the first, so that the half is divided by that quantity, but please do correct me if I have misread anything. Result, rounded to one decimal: -0.3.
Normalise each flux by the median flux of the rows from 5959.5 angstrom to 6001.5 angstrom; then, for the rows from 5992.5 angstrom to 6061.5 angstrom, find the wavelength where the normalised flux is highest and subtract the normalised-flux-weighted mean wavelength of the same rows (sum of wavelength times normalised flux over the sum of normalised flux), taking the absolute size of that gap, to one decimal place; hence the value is 18.1 angstrom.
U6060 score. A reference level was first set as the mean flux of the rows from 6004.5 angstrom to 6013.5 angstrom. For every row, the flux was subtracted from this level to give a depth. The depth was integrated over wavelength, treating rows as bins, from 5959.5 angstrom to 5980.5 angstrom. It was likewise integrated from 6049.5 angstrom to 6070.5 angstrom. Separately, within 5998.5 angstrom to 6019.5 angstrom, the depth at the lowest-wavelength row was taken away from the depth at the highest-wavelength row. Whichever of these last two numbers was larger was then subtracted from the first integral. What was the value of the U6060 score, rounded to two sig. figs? -28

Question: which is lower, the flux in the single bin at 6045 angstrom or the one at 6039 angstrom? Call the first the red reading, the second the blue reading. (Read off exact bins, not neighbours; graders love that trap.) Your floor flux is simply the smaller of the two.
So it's 45.0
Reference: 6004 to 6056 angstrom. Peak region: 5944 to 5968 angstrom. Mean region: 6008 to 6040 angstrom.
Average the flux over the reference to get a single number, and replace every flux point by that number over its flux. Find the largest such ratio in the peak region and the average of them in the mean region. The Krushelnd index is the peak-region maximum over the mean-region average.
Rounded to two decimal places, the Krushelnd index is 1.01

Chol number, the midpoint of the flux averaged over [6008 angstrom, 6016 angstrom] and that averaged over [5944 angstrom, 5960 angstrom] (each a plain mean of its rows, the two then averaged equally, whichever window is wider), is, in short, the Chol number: 48.8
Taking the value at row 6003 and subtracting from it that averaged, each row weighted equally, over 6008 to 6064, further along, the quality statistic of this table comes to 1.9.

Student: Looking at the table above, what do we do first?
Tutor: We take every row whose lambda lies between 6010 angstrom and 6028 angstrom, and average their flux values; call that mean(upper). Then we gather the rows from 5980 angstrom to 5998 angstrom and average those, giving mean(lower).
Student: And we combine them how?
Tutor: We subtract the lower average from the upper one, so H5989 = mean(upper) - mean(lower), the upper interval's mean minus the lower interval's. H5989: 0.0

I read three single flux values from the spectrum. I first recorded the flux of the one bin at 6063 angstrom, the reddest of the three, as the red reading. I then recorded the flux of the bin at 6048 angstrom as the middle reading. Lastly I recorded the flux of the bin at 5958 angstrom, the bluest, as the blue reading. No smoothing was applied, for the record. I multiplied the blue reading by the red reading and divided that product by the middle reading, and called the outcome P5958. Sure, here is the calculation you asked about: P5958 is 54.4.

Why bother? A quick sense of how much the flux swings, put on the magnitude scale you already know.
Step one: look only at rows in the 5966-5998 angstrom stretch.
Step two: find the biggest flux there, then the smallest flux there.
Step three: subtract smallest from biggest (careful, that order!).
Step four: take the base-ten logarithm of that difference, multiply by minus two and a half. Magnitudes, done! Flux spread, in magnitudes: -2.5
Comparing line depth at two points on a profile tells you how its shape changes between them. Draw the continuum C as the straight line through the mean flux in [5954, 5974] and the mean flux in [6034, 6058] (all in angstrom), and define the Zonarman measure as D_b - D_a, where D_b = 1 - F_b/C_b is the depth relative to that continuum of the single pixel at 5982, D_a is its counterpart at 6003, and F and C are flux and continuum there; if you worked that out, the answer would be 0.03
